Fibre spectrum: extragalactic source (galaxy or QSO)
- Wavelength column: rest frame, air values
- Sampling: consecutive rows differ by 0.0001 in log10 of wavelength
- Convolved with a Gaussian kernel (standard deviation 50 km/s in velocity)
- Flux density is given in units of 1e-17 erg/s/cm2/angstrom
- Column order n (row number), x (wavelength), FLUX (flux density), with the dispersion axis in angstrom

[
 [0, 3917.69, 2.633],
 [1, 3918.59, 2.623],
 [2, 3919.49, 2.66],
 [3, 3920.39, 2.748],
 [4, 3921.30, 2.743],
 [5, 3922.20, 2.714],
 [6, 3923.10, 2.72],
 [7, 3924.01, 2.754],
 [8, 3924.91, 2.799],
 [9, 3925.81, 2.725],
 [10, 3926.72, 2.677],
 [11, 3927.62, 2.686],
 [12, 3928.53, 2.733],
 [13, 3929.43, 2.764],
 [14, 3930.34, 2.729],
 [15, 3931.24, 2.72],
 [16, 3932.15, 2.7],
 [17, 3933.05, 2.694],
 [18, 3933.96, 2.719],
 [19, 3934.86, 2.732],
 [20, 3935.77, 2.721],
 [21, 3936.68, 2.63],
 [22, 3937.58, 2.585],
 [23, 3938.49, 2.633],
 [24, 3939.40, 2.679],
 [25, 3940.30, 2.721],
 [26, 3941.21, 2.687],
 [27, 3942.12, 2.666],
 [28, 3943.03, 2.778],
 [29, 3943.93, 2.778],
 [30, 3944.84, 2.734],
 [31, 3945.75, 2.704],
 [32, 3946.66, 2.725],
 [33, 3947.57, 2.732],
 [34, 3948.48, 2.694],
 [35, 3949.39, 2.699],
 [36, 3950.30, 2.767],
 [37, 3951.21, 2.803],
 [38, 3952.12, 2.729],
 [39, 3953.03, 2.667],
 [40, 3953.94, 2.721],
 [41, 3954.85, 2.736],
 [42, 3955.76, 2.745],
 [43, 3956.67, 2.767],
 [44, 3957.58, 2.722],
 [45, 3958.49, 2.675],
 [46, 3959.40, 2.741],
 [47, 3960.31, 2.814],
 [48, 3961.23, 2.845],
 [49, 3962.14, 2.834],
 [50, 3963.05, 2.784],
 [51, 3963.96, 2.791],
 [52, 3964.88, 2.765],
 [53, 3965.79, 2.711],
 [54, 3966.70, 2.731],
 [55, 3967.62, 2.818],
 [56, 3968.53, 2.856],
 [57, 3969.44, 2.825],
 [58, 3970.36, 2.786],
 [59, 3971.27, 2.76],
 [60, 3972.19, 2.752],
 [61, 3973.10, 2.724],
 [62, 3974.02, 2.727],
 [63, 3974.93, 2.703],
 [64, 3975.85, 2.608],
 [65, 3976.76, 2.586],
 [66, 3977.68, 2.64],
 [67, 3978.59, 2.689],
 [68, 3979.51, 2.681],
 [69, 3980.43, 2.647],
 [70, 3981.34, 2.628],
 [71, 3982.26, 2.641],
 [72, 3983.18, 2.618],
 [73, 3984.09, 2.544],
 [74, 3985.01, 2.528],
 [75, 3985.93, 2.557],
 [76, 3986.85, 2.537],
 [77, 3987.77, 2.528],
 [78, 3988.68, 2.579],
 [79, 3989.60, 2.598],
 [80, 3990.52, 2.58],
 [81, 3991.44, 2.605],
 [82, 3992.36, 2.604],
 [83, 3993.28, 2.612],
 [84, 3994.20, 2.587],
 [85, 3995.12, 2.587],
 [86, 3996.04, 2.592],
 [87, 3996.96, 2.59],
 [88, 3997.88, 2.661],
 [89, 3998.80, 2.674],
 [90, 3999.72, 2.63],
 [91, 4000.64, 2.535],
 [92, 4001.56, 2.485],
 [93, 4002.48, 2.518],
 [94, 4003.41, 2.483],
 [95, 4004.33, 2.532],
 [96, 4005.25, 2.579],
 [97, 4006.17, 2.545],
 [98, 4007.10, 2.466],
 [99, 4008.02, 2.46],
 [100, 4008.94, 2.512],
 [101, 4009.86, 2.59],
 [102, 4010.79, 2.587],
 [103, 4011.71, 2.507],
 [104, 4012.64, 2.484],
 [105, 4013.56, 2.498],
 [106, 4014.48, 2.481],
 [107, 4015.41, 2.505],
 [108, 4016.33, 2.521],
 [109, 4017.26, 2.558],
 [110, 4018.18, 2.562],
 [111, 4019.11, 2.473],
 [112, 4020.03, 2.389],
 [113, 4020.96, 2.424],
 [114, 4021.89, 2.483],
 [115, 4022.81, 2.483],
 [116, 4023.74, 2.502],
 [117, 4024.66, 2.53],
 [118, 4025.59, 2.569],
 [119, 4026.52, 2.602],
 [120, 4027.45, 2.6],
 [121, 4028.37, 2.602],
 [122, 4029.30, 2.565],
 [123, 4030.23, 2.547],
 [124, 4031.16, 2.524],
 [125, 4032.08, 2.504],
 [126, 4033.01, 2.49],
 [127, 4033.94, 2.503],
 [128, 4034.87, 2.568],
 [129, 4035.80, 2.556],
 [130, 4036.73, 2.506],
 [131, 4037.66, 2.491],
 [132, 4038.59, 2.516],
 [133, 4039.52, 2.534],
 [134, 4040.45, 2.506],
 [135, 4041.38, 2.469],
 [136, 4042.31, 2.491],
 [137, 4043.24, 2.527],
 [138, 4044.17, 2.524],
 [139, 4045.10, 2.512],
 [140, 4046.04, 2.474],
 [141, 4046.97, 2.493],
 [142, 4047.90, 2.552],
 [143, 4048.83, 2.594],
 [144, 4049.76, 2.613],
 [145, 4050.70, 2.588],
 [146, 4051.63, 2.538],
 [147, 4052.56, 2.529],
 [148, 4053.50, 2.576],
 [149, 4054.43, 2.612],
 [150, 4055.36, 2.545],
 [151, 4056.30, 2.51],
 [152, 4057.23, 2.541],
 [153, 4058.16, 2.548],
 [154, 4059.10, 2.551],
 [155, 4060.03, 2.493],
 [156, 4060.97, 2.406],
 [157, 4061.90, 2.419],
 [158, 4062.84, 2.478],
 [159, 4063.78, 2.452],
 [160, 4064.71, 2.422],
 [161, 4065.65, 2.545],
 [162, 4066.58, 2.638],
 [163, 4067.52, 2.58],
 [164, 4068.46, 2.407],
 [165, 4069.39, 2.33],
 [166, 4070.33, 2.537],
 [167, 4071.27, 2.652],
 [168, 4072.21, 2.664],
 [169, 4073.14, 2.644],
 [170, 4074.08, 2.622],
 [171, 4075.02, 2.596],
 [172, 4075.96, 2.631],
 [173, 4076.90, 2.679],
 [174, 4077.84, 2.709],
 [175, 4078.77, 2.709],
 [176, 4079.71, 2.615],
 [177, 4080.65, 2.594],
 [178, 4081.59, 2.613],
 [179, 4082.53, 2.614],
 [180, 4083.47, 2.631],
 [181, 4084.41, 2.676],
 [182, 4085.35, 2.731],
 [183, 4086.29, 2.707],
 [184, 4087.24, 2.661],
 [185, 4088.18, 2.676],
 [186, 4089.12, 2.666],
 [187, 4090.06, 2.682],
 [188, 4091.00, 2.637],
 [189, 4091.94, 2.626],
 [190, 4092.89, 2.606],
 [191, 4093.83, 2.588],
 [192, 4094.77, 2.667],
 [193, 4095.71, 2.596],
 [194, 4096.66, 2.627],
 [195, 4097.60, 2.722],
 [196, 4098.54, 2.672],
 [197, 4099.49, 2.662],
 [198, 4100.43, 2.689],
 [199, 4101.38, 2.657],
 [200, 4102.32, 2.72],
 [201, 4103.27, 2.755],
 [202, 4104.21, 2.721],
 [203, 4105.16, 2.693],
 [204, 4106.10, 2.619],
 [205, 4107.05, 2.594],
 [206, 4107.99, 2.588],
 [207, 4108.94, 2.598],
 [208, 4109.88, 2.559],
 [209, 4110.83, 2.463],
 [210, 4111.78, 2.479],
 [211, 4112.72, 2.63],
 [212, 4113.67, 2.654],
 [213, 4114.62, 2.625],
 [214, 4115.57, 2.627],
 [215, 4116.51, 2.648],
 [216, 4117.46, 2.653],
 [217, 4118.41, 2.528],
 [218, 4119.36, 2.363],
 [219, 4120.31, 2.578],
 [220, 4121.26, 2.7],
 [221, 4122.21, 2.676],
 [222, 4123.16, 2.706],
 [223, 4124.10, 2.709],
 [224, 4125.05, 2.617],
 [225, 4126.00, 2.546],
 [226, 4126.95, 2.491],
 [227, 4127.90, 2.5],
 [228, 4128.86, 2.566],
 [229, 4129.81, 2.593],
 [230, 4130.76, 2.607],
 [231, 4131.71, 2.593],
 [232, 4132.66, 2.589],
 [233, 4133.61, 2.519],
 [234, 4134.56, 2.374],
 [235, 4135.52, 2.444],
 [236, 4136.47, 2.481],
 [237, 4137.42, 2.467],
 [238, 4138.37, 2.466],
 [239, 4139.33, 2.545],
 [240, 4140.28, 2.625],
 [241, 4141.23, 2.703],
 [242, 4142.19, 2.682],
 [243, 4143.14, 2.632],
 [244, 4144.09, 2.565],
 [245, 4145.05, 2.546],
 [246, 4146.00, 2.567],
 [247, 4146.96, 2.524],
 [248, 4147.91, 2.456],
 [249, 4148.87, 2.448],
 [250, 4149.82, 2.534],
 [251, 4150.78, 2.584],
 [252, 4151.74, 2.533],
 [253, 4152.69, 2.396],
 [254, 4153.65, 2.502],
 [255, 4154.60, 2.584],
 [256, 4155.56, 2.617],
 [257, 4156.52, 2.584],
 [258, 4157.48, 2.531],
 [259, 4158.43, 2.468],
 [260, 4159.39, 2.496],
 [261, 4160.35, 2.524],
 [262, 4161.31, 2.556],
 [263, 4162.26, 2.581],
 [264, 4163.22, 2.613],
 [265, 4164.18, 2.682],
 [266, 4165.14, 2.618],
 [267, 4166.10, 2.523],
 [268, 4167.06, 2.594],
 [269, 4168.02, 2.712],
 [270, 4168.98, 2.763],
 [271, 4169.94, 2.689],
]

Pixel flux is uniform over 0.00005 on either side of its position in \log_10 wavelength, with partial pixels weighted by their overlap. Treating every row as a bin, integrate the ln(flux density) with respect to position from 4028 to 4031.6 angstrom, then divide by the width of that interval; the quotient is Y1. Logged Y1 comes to 0.938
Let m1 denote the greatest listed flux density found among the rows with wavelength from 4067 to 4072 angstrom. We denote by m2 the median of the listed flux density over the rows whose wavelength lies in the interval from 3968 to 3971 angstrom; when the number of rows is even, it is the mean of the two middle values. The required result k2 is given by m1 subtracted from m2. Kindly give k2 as 0.17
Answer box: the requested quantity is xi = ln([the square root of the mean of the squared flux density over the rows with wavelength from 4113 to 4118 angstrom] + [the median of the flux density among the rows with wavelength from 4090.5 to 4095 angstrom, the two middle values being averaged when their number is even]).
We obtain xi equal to 1.66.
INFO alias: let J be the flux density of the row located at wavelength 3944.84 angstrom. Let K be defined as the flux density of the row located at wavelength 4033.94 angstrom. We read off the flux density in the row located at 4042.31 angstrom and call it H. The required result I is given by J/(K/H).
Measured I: 2.72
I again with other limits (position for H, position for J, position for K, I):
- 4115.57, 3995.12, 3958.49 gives 2.54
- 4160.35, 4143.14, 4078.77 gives 2.45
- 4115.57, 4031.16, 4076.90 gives 2.48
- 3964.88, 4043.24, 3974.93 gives 2.58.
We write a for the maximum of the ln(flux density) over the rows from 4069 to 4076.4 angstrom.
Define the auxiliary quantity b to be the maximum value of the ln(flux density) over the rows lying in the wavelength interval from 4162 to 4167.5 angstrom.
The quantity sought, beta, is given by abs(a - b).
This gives 0.007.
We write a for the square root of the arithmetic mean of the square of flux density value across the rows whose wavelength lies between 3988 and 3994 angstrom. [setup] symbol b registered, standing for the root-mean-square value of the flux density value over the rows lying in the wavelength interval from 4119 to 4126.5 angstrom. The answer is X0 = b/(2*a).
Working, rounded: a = 2.60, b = 2.61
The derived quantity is 0.503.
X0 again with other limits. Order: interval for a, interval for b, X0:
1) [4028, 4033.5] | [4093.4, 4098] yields 0.520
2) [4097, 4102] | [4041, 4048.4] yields 0.467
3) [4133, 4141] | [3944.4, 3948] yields 0.547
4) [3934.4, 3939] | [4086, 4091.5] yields 0.502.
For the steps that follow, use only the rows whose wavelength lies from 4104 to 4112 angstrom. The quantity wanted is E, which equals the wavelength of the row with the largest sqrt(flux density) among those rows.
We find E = 4104.21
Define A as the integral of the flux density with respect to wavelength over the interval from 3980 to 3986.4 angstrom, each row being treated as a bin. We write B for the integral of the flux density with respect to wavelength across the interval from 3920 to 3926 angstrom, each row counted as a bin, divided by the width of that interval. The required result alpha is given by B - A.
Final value -13.9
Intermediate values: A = 16.6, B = 2.74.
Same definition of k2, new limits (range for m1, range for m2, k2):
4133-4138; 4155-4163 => 0.02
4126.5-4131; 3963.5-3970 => 0.18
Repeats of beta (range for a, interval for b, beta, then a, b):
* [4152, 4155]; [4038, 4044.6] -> 0.020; 0.95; 0.93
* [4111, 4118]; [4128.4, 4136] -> 0.018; 0.98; 0.96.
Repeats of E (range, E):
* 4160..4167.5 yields 4164.18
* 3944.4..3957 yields 3951.21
